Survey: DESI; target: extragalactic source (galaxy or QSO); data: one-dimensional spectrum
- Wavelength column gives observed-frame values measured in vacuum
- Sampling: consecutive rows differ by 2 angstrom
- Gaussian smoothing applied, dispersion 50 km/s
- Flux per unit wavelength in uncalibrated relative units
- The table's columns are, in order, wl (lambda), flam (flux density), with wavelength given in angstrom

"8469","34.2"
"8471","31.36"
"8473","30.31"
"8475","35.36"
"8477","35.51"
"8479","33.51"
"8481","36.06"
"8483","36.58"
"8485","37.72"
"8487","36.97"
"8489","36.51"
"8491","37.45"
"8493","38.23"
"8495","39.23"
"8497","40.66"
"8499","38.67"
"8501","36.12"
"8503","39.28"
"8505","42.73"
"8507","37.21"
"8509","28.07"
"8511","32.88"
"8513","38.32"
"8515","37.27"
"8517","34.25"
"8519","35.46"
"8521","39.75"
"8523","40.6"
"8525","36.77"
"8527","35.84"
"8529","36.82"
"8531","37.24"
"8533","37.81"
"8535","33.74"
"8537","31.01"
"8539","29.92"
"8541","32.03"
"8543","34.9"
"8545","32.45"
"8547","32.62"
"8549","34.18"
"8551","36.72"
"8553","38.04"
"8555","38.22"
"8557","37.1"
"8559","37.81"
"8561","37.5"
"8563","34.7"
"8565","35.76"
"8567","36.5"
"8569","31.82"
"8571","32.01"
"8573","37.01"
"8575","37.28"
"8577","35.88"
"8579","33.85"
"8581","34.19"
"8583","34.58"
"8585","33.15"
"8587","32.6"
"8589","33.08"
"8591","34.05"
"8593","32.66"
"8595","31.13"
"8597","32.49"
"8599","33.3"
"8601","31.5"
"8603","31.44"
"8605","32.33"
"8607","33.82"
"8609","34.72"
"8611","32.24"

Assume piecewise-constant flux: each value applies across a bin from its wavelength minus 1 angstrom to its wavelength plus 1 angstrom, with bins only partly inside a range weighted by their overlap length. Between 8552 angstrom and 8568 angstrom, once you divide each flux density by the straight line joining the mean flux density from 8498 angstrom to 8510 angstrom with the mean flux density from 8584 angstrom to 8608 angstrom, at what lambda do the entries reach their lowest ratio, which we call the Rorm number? 8563 angstrom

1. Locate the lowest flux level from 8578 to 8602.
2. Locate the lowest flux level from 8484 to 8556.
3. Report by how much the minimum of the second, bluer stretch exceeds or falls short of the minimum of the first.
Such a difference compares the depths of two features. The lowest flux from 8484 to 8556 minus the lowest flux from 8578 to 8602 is -3.1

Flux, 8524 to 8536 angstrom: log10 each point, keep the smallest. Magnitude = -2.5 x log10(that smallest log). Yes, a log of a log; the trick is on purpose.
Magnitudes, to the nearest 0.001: -0.460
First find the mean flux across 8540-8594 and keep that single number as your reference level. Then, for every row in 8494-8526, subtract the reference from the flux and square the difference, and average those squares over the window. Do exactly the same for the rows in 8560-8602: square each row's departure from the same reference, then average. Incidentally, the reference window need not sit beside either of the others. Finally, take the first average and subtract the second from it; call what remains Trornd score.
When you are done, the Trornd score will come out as 14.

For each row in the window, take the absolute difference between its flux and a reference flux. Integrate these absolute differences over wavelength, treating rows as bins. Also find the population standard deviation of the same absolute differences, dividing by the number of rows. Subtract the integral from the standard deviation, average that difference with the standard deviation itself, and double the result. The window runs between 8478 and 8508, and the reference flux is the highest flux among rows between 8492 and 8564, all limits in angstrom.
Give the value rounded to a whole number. -144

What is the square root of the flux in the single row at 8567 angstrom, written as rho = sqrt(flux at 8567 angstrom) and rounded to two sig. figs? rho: 6.0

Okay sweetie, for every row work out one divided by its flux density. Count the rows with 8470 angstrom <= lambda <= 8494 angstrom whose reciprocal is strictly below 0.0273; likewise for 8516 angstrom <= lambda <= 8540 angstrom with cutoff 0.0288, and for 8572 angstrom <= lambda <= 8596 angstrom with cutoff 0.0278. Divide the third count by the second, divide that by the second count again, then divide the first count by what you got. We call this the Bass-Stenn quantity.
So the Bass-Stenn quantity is 128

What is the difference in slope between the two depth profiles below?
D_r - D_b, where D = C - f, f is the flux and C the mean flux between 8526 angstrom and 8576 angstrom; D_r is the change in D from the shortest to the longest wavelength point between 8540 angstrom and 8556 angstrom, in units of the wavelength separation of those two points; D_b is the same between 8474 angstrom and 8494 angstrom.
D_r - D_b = -0.28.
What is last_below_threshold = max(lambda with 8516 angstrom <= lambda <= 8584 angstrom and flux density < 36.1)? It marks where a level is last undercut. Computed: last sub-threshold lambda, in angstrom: 8583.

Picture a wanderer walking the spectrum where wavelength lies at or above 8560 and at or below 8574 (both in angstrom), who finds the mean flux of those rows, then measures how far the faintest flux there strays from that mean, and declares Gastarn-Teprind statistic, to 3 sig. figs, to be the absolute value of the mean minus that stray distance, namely 31.8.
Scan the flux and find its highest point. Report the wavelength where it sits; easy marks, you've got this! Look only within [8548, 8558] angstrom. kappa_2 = 8555 angstrom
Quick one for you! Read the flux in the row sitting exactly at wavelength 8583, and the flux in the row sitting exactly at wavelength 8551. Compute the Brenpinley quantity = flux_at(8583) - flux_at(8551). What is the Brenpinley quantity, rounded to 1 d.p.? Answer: -2.1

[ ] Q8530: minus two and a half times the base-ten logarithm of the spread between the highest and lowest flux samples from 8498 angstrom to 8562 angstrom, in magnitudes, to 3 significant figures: -2.92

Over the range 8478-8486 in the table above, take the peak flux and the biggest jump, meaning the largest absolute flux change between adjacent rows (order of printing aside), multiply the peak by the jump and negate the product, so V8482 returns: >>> -96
